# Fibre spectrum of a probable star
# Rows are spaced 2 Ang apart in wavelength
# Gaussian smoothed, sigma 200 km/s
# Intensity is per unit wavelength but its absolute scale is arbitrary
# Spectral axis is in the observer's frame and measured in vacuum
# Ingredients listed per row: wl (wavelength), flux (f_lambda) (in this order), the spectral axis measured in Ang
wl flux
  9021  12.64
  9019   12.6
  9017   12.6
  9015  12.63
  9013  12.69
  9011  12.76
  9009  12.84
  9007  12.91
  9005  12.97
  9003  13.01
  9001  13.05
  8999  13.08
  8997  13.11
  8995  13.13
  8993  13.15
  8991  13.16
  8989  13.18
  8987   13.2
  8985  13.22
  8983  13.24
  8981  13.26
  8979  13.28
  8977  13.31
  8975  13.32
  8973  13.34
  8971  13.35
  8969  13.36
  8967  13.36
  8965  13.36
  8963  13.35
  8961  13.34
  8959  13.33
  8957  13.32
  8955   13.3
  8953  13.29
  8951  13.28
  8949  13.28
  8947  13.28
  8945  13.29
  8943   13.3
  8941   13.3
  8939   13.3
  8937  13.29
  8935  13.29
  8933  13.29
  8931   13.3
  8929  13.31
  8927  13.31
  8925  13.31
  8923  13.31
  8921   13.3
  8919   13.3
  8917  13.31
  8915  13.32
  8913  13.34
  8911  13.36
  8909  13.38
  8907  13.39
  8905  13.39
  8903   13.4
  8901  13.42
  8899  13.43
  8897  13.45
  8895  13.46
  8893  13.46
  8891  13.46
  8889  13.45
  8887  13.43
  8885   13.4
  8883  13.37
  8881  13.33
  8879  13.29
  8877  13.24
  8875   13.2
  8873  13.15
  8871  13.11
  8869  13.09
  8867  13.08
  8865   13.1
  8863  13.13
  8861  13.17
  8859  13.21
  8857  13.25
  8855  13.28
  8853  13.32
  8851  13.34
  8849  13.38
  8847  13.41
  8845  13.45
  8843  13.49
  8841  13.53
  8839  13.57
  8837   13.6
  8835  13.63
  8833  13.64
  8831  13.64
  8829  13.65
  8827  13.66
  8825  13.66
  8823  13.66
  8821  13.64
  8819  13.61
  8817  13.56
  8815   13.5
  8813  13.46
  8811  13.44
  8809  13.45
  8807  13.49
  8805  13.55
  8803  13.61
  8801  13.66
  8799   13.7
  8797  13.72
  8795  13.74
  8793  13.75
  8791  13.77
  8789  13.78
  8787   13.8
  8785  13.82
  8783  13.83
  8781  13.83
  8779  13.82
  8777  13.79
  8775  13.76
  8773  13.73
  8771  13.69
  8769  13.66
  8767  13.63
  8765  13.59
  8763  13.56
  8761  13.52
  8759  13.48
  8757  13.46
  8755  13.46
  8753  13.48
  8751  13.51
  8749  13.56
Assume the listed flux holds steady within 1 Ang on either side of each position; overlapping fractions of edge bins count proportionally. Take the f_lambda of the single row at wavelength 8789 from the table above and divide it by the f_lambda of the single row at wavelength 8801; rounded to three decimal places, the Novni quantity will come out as 1.009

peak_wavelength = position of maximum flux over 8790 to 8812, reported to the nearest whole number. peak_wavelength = 8791 Ang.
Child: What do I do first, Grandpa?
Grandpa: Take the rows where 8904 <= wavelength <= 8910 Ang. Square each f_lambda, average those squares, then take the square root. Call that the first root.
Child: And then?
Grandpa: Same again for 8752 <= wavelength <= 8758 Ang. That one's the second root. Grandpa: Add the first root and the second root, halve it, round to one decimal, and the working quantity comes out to 13.4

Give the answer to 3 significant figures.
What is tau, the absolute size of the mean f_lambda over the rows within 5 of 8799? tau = 13.7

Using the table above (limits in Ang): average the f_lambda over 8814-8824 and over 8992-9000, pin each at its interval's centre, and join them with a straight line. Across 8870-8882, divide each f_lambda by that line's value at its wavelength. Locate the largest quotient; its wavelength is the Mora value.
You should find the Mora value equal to 8881 Ang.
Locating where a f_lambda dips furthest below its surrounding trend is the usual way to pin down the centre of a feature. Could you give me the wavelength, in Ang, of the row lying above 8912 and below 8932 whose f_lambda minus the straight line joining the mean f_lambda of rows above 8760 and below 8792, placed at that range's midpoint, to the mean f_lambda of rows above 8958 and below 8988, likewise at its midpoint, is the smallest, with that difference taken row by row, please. 8919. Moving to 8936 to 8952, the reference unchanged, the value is 8937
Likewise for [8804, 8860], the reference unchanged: 8859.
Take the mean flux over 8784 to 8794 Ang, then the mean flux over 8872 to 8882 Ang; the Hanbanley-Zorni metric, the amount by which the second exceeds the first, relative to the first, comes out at -0.039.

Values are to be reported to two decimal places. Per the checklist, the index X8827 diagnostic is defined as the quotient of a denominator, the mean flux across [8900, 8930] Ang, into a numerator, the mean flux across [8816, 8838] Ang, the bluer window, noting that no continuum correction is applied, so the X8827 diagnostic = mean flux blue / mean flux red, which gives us 1.02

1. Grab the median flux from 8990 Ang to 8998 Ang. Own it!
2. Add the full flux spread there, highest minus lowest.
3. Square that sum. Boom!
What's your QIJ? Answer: 174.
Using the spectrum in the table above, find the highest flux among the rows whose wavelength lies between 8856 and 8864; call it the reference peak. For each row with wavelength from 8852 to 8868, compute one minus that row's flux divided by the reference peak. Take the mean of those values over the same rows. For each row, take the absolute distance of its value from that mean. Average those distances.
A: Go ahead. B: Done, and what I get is 0.005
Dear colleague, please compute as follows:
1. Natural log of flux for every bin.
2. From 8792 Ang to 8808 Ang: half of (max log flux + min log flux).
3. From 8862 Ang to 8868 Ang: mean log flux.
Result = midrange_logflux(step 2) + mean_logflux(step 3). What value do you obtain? 5.18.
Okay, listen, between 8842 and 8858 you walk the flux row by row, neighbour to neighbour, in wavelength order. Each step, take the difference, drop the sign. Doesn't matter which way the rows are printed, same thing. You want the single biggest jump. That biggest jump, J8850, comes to 0.040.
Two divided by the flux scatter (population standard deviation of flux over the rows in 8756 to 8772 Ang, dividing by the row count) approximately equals 26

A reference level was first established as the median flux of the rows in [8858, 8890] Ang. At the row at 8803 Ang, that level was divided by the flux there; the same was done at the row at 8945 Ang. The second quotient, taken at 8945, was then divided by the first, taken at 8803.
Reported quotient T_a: 1.02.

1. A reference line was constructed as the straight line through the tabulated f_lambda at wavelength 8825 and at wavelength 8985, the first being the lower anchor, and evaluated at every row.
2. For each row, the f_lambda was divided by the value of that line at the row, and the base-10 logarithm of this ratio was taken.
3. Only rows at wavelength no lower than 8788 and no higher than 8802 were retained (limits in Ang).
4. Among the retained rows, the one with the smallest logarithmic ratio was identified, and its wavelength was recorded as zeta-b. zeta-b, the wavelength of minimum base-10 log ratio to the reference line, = 8801 Ang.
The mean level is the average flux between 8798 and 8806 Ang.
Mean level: 13.6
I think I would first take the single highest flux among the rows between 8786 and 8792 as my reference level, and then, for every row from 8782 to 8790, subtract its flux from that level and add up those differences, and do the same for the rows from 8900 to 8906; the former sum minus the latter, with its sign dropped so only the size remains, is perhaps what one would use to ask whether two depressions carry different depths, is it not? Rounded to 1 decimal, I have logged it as 1.2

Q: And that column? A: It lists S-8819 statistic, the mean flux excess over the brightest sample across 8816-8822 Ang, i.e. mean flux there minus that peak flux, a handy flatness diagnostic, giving -0.037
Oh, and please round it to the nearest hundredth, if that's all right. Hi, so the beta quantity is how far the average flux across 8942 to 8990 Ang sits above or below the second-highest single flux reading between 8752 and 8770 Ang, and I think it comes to -0.33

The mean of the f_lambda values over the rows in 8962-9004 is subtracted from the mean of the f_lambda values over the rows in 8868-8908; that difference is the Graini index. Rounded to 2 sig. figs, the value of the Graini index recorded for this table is 0.12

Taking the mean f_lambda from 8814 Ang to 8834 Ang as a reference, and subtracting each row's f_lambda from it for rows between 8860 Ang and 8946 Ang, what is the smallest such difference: 0.16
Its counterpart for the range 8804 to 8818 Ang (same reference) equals 0.06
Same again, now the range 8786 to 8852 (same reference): -0.18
